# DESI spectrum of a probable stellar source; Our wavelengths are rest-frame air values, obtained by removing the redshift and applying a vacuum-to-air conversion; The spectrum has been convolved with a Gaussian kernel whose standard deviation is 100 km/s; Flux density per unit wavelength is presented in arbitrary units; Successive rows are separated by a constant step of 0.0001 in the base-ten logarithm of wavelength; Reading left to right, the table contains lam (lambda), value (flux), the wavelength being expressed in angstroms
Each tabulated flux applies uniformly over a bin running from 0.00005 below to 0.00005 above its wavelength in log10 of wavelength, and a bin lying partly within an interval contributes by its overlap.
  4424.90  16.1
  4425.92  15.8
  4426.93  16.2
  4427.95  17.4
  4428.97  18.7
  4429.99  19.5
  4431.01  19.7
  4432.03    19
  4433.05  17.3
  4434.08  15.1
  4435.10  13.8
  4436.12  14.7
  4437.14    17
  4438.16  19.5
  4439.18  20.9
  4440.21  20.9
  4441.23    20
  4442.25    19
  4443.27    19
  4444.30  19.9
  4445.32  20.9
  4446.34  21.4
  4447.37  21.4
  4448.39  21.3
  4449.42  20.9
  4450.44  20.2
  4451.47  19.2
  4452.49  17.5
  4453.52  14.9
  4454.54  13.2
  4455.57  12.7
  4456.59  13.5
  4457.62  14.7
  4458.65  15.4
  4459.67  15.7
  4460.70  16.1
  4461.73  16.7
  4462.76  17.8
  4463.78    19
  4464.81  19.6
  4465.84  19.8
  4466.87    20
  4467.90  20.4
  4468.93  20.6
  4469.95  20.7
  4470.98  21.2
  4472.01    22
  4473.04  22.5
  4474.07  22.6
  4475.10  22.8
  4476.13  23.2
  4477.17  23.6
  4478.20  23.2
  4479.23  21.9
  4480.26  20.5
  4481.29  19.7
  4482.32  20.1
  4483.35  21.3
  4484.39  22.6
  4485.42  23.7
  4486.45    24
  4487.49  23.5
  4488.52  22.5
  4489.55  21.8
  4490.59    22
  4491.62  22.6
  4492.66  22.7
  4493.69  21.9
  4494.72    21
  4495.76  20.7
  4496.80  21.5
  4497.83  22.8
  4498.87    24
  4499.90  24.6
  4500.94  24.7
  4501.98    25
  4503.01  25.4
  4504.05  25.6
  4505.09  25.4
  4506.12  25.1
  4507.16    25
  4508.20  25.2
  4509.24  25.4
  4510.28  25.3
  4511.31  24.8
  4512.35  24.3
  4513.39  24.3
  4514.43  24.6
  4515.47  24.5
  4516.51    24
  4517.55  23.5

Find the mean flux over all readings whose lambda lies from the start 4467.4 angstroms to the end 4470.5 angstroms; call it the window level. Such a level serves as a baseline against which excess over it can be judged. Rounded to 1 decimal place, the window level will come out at 20.6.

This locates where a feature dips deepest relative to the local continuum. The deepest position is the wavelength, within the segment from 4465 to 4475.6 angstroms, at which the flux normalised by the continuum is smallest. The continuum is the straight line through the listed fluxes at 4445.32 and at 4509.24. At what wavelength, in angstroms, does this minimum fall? 4465.84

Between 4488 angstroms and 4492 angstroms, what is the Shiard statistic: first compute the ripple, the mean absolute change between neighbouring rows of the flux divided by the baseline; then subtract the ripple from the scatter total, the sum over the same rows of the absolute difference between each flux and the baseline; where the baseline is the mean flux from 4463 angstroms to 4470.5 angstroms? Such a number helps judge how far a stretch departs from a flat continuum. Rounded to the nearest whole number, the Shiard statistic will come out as 9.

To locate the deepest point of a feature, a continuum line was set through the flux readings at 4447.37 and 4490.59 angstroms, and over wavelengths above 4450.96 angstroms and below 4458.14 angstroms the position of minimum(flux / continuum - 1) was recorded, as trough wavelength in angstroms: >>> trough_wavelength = 4455.57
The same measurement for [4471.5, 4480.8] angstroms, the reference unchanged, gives 4480.26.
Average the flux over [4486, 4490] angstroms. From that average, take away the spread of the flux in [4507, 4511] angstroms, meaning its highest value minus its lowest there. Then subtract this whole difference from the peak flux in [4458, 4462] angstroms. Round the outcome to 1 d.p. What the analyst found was -5.9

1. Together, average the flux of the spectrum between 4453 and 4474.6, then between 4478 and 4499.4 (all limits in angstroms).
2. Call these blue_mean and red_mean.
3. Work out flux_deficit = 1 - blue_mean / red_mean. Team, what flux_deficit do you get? 0.18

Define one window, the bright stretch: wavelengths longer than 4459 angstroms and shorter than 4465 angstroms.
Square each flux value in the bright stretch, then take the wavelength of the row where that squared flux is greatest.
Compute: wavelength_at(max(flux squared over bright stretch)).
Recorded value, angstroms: 4464.81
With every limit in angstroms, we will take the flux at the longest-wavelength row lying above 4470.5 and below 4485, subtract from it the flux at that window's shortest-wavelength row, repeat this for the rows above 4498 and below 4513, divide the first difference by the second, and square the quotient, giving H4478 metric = 22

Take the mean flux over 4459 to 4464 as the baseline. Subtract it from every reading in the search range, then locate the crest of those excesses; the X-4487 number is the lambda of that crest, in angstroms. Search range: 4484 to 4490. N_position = 4486.45 angstroms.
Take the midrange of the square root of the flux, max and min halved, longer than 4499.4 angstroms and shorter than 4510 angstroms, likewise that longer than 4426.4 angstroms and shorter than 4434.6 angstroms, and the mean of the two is 4.59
